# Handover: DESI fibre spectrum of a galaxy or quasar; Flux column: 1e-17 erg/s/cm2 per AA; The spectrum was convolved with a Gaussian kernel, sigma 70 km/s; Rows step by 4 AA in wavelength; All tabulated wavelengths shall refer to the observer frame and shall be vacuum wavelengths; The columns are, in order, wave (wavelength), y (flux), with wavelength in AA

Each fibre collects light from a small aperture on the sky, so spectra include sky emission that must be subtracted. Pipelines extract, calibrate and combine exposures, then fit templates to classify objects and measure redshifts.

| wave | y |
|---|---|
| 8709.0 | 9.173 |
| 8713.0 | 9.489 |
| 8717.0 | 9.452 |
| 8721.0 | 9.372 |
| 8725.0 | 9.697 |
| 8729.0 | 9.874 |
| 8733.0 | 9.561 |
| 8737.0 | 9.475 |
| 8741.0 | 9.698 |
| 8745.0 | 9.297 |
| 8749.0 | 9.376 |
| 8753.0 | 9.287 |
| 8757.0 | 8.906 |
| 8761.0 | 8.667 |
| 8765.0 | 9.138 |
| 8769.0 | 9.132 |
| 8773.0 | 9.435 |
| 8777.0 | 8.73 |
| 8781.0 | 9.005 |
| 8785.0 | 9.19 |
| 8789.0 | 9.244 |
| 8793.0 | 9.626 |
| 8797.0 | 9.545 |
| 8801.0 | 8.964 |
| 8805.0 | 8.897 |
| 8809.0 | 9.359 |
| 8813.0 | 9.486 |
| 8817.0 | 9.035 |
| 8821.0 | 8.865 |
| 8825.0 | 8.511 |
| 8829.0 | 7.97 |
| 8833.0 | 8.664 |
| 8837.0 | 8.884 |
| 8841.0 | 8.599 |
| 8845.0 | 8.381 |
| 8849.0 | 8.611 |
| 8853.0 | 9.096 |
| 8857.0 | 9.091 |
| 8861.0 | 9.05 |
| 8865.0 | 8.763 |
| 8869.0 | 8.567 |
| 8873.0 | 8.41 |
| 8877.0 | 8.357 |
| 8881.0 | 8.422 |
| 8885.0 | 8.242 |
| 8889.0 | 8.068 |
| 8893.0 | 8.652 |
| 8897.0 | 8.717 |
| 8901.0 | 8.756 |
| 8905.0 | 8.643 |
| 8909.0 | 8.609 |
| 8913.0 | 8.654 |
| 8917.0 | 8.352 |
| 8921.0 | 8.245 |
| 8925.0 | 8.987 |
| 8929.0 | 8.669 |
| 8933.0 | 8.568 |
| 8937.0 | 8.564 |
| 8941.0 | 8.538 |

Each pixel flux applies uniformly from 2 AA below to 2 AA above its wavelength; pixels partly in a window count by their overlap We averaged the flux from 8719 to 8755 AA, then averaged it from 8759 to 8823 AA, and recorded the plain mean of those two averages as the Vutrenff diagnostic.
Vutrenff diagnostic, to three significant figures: 9.33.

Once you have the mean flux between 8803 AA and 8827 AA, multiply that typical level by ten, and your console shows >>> 90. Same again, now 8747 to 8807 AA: 91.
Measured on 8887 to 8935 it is 86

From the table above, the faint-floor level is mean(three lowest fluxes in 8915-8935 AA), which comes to 8.4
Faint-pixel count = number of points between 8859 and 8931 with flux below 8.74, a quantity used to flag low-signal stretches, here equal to 14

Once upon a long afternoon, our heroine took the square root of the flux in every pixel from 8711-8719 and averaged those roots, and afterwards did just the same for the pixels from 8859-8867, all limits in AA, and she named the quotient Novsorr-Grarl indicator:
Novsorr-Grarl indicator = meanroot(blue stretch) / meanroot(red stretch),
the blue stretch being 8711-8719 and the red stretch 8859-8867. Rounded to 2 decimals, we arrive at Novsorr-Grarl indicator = 1.03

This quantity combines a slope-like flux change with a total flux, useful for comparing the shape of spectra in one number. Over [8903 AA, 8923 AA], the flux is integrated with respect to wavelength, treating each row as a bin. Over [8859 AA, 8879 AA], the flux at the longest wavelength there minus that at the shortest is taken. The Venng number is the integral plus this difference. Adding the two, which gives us 169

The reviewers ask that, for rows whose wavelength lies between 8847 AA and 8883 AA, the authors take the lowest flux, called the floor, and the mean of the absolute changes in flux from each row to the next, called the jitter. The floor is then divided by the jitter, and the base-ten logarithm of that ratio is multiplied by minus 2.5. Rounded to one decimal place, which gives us -4.3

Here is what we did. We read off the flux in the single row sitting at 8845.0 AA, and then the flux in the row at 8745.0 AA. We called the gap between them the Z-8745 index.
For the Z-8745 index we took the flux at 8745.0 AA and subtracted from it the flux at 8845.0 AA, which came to 0.92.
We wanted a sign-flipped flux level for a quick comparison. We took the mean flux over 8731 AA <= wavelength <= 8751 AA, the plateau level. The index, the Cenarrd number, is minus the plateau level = -9.48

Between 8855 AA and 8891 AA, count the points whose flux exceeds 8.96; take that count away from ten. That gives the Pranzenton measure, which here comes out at 8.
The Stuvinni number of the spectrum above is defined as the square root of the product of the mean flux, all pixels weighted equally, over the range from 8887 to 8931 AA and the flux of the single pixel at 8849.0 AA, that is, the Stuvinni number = 8.59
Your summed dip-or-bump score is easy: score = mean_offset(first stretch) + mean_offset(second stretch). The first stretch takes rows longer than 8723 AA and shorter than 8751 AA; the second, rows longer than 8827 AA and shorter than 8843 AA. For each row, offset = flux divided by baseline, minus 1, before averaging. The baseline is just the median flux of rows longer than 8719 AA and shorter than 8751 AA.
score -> -0.099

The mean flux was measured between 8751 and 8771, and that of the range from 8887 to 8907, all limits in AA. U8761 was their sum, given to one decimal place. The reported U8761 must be 17.6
